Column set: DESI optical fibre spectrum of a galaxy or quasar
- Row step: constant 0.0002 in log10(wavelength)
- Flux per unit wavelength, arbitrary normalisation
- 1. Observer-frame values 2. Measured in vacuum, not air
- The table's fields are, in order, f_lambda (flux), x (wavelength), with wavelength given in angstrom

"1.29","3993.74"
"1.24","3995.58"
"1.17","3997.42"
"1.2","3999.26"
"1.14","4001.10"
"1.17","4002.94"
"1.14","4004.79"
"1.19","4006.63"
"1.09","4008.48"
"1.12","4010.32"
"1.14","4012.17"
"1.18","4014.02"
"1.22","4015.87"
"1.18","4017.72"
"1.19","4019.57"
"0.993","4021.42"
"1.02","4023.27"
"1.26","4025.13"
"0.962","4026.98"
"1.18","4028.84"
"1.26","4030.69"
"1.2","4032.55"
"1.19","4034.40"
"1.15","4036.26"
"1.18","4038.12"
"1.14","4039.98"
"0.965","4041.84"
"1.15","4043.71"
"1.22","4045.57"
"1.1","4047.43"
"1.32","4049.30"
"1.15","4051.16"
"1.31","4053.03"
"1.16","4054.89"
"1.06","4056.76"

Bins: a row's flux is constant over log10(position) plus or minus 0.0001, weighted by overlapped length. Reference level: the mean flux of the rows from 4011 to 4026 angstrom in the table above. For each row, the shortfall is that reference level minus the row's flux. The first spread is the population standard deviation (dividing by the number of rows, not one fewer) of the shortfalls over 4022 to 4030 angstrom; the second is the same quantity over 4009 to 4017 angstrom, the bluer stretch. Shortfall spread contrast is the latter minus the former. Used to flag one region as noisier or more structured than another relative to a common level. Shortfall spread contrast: -0.081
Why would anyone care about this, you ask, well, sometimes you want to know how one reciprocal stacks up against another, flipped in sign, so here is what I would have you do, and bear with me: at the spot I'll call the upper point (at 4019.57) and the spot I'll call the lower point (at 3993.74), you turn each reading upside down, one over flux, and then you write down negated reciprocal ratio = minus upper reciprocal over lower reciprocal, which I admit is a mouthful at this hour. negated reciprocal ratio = -1.08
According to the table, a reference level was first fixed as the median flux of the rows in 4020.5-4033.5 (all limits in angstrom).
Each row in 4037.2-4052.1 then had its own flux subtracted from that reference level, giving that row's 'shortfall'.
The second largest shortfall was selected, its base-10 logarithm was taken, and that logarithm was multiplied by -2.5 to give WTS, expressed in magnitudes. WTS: 2.7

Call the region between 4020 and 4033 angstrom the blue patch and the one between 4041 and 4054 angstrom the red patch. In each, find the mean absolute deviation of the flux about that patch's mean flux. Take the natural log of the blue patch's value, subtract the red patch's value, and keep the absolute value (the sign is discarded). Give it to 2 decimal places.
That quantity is 2.26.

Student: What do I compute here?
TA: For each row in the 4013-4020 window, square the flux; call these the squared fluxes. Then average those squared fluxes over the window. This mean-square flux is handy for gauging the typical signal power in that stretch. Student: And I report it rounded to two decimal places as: 1.42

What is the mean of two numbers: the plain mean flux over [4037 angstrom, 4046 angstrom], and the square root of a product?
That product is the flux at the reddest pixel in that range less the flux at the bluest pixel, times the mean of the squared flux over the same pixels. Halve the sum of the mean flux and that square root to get 0.68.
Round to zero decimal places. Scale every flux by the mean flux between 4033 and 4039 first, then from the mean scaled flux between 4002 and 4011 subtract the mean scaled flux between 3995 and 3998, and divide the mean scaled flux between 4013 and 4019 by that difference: -19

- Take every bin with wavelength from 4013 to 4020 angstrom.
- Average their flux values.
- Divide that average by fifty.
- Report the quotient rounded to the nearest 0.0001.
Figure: 0.0238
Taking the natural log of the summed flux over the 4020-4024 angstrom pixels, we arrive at 0.70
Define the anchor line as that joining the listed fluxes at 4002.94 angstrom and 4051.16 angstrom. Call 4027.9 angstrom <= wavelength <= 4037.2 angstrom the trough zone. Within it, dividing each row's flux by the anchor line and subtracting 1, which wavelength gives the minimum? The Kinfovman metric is 4036.26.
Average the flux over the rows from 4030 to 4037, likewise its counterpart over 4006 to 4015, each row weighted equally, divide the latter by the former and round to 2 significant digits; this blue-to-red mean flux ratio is 0.95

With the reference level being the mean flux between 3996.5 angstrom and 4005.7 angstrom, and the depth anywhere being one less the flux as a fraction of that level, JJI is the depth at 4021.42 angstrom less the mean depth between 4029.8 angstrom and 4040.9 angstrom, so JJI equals 0.17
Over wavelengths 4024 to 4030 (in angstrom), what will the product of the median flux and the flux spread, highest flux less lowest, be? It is 0.352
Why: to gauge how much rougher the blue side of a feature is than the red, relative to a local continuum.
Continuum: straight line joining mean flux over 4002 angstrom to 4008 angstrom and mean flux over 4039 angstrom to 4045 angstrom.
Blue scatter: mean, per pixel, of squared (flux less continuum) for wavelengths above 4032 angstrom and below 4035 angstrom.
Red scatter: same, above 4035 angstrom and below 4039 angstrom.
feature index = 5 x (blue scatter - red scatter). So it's 0.02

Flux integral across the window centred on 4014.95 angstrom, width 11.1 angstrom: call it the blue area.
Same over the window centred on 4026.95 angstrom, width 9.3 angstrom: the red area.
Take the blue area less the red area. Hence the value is 2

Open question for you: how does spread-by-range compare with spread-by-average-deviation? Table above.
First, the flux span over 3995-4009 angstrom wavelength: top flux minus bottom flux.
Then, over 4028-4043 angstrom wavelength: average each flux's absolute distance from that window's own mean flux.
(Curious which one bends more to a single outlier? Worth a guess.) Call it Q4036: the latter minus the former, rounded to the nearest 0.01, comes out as -0.10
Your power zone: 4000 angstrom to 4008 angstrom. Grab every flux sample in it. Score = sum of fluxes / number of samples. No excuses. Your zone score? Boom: 1.16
